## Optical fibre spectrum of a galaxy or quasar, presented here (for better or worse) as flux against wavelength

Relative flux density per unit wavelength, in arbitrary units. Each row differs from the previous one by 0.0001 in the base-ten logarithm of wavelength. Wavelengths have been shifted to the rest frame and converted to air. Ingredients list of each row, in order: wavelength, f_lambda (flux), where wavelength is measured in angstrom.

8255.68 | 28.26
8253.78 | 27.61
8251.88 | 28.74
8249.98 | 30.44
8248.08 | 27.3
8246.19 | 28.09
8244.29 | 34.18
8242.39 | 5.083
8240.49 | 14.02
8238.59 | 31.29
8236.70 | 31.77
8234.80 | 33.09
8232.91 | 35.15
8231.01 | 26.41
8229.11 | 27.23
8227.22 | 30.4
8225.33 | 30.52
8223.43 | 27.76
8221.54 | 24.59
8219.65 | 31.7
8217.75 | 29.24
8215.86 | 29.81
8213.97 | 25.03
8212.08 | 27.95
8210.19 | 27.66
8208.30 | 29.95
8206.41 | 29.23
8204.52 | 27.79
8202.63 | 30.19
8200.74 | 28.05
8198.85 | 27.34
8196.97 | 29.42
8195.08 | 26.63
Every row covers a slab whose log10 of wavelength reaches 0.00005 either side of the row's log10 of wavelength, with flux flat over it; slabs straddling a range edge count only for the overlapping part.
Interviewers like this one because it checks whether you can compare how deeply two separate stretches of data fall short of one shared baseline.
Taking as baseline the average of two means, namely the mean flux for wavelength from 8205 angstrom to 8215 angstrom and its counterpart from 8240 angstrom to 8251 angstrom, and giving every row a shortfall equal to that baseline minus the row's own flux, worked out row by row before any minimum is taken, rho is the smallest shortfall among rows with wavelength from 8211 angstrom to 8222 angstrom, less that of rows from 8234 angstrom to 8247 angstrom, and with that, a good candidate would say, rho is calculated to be 2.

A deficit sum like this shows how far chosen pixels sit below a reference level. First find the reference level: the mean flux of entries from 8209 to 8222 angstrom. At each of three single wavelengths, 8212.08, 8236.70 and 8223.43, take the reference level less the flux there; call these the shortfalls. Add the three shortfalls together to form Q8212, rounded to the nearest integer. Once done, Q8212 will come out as -3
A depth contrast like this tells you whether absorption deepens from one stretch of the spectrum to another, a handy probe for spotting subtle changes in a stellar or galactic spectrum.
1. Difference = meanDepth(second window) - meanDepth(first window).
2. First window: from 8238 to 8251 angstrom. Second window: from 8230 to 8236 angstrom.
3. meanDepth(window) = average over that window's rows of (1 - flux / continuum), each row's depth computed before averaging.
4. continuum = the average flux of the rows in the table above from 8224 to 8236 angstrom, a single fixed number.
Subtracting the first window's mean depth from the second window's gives -0.24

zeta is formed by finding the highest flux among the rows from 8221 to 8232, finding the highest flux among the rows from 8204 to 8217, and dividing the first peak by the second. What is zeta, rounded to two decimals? 1.02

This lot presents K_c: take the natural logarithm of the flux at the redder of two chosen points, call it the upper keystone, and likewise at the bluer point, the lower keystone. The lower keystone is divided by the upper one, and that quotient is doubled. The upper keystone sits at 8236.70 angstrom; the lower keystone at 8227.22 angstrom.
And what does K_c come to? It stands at 1.97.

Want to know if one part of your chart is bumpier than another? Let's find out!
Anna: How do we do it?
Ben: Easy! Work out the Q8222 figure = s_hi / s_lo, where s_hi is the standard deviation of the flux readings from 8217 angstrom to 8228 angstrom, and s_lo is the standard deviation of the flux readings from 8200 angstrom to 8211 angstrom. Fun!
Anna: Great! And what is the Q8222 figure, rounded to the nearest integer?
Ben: 2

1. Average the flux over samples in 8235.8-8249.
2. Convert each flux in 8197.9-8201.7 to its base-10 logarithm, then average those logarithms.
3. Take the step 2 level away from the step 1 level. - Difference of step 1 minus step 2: 23.1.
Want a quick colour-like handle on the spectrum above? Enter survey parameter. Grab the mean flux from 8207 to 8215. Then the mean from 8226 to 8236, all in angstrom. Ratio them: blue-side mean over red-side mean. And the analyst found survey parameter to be 0.91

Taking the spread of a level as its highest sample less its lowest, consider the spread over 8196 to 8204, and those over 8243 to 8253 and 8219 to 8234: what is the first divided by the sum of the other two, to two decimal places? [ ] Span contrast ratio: 0.16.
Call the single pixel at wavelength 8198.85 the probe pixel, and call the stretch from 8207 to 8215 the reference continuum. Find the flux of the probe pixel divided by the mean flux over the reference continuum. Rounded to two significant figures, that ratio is 0.99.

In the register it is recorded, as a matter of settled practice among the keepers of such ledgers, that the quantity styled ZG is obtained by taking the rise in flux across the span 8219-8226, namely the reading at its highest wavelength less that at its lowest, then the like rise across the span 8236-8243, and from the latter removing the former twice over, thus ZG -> -24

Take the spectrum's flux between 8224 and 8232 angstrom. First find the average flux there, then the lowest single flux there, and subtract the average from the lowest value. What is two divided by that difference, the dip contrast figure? -0.9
